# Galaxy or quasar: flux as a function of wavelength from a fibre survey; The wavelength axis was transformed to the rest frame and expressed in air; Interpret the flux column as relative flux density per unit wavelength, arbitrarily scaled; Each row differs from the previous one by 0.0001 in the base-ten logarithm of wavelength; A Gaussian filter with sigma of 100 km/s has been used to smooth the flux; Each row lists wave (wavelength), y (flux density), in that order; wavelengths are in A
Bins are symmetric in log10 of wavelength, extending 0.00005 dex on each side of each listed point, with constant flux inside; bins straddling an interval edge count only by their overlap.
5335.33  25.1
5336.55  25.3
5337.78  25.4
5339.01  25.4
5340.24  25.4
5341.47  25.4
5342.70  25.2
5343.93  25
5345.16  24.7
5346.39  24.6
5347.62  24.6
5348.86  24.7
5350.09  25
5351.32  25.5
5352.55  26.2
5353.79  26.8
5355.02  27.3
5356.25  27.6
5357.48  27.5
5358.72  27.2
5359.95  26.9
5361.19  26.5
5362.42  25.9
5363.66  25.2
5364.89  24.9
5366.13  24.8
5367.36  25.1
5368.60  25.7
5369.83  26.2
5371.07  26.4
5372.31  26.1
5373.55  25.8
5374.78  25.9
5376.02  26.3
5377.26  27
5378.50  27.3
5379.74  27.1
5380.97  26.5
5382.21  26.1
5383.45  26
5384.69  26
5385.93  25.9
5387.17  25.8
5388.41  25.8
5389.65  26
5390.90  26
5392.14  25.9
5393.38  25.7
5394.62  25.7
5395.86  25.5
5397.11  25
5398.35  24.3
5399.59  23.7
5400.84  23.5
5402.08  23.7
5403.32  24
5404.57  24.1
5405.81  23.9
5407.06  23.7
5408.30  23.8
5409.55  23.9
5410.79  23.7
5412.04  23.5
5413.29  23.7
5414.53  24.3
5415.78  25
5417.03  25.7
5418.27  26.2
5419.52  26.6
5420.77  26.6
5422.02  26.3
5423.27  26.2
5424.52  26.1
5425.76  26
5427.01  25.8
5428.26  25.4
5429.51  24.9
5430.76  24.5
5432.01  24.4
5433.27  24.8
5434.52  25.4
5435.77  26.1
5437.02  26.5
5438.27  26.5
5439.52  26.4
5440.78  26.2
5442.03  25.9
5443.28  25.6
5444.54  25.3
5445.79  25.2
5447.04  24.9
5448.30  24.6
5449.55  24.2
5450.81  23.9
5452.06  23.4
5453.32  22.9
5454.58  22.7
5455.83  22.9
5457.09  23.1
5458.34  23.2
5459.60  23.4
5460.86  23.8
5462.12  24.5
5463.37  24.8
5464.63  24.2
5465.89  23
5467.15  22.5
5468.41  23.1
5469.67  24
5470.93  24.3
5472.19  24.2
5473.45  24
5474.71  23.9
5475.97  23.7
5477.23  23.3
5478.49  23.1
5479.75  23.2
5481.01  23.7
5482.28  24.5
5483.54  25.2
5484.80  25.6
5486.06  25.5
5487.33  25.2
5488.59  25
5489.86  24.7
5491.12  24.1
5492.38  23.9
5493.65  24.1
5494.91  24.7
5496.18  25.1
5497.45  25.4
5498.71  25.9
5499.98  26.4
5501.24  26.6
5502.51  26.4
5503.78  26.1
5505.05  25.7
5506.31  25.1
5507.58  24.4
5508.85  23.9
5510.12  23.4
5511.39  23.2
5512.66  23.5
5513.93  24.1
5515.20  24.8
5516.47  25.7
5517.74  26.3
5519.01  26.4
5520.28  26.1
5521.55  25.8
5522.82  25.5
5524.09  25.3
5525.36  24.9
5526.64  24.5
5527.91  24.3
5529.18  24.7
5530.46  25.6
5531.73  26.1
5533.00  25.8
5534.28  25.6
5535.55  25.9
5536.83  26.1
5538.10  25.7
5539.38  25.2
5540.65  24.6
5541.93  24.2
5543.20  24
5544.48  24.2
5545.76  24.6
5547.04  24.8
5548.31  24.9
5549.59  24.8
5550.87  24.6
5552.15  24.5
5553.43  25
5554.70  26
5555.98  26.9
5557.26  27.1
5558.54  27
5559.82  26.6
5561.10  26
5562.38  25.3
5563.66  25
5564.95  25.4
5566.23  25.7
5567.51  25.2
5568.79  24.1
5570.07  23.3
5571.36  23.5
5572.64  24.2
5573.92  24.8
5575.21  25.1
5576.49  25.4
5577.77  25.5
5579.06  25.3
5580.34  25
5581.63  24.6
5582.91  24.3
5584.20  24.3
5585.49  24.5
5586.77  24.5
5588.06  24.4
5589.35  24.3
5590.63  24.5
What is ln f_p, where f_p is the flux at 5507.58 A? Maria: 3.19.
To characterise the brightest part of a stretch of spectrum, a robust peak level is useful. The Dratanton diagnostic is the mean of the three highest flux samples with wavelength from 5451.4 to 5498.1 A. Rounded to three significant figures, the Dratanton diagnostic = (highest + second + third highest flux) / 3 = 25.5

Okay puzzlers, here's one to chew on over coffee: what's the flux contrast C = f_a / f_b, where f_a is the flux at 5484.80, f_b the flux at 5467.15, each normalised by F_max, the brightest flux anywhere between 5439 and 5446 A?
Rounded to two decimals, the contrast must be 1.14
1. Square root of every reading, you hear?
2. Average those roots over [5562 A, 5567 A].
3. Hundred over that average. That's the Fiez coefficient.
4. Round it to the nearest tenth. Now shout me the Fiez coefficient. 19.9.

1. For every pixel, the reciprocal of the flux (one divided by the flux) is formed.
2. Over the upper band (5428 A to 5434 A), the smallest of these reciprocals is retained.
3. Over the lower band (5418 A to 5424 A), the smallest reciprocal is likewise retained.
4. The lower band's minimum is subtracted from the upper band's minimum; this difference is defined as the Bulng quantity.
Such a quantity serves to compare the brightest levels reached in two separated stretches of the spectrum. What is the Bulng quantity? 0.002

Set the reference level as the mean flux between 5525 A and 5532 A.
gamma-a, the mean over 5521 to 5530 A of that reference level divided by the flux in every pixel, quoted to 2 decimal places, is 1.00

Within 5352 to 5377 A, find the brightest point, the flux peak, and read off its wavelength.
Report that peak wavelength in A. 5356.25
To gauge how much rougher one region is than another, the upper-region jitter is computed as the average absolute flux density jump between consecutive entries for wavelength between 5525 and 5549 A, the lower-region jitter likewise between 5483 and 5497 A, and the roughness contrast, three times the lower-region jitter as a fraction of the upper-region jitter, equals 2.8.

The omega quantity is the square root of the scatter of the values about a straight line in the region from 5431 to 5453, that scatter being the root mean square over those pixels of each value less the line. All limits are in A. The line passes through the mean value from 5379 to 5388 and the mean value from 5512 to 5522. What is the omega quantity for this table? 1.03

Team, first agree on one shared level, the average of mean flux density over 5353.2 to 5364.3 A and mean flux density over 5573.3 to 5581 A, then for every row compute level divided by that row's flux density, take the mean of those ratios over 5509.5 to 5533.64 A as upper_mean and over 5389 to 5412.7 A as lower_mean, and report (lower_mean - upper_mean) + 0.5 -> 0.523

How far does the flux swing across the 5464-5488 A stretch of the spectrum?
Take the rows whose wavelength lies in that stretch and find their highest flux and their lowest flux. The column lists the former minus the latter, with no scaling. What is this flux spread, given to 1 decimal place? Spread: 3.1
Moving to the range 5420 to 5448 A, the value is 2.2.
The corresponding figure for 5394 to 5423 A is 3.1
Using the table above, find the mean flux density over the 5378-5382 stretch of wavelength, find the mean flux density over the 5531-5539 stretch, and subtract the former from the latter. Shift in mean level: -1.1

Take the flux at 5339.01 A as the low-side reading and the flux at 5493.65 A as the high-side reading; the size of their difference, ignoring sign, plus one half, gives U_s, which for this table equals 1.8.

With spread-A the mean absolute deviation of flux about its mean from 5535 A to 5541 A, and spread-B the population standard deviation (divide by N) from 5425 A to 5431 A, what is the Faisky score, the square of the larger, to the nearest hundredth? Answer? 0.31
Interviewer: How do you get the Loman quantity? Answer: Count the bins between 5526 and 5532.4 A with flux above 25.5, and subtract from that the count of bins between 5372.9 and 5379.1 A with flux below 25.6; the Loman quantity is 2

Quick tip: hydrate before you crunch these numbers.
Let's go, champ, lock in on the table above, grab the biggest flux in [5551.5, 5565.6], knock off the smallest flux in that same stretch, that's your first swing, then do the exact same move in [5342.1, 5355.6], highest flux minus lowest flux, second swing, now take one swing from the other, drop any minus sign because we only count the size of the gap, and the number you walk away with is 0.10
